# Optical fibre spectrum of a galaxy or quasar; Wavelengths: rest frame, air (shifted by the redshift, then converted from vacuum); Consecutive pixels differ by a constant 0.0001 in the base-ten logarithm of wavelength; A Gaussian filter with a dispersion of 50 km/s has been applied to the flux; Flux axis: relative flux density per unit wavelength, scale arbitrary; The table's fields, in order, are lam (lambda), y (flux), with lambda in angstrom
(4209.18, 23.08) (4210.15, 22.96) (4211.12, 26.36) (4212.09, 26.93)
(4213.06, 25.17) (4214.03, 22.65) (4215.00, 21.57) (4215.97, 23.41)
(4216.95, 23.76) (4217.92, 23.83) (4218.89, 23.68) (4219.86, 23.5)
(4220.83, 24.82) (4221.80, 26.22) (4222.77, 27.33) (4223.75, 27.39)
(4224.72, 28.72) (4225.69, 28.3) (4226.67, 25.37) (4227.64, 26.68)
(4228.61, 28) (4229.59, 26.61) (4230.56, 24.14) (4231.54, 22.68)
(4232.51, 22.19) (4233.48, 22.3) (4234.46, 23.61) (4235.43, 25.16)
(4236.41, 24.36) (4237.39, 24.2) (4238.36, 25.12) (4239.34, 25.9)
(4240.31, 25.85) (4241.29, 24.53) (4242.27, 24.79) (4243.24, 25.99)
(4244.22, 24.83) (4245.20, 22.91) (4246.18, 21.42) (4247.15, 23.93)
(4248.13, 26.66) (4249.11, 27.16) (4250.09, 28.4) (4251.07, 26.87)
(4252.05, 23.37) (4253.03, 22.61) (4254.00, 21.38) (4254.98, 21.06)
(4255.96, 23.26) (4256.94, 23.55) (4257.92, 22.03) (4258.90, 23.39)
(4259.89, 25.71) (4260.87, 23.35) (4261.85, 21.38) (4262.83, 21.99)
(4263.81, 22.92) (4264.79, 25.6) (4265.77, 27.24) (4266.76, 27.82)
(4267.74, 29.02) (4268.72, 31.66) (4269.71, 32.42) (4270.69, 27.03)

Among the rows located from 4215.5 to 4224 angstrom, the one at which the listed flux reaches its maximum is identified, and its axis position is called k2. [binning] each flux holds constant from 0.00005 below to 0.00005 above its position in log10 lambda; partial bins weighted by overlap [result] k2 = 4223.75 angstrom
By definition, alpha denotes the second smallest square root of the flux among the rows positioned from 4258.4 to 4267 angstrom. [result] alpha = 4.69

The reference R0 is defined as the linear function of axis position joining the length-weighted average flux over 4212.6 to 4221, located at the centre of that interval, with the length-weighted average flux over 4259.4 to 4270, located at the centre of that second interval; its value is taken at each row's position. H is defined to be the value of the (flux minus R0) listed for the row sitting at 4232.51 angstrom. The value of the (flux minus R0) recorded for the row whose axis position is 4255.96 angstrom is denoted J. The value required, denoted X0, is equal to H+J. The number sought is -4.6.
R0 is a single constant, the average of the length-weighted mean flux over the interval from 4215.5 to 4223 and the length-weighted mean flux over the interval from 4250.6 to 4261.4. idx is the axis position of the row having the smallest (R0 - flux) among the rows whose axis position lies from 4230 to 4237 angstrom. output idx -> 4235.43 angstrom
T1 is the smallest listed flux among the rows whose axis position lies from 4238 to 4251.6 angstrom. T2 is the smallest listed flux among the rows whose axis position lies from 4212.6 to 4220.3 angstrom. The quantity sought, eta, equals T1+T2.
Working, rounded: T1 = 21.42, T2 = 21.57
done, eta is 42.99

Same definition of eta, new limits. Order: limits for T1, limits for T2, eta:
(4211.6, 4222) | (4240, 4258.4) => 42.63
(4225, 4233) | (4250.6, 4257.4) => 43.25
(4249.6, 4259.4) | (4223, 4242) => 43.25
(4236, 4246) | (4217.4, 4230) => 46.41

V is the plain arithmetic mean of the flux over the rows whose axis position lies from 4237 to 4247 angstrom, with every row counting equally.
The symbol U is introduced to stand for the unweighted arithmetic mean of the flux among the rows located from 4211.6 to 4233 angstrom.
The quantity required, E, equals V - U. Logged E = -0.6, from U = 25.1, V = 24.6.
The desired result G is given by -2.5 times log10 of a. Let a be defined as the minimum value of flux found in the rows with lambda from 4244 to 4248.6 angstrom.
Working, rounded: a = 21.42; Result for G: -3.33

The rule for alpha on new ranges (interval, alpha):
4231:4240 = 4.72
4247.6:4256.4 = 4.62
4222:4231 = 5.04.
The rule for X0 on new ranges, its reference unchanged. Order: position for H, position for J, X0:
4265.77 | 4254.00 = -3.2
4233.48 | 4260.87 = -4.8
